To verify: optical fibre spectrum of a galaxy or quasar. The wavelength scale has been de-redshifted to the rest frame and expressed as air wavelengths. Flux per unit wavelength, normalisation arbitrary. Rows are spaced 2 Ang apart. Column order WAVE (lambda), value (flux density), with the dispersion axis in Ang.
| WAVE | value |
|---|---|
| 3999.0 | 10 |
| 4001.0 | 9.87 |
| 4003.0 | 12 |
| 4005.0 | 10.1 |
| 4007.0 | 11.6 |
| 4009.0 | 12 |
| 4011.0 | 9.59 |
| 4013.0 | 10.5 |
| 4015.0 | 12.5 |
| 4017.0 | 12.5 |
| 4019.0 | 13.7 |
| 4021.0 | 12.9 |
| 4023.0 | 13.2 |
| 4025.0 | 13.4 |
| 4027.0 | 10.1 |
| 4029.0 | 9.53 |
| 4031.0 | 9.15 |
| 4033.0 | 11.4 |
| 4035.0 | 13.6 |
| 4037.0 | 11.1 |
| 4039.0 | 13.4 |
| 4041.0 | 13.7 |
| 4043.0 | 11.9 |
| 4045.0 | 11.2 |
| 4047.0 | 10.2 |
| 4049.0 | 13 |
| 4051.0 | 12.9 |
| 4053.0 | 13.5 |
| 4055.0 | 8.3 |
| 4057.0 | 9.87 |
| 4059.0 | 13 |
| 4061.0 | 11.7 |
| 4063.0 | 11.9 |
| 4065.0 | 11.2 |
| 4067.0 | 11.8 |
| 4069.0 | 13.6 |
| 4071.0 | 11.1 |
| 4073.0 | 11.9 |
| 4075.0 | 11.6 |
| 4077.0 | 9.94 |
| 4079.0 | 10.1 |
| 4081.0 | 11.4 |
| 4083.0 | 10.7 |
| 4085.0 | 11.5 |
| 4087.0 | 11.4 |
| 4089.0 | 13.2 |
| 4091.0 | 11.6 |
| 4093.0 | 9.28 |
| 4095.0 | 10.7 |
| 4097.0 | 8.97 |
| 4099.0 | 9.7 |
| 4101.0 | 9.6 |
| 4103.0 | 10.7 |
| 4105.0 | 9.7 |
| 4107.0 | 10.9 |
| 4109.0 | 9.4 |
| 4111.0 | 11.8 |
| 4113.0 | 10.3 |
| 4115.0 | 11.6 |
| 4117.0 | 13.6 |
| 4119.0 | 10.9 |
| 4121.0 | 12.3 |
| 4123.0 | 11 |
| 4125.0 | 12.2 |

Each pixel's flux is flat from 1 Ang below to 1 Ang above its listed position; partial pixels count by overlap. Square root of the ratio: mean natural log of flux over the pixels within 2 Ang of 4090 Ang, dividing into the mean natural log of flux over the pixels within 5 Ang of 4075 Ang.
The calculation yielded 0.97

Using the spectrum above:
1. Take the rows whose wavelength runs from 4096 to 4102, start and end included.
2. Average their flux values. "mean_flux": 9.4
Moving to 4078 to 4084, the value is 10.7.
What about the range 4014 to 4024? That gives 13.0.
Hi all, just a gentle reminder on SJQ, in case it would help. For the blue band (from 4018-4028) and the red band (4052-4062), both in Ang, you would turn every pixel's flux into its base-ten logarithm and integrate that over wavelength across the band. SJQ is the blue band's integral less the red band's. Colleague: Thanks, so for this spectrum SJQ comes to 0.5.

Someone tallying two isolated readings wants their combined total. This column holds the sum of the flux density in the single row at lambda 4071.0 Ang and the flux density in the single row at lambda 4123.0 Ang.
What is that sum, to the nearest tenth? 22.1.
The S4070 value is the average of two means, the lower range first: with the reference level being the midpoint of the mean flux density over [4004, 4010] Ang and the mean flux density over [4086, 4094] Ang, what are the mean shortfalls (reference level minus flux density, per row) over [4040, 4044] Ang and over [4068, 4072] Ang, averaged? -1.3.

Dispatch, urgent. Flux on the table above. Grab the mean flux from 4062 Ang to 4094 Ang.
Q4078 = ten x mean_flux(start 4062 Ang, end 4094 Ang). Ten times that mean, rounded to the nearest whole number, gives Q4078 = 114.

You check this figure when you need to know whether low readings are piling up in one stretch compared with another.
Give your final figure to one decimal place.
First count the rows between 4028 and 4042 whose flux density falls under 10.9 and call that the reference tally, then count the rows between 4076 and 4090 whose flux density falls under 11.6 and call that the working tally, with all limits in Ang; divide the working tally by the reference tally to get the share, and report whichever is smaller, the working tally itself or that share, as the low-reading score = 3.0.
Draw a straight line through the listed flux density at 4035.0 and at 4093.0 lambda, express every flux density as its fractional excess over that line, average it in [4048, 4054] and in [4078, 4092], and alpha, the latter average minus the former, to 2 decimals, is 0.10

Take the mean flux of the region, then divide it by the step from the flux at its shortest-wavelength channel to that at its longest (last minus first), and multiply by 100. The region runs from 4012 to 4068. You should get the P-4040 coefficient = 910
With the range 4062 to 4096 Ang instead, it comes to -946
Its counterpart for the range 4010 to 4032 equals -2625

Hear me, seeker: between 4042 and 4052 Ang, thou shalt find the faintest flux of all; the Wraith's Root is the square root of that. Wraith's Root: 3.2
